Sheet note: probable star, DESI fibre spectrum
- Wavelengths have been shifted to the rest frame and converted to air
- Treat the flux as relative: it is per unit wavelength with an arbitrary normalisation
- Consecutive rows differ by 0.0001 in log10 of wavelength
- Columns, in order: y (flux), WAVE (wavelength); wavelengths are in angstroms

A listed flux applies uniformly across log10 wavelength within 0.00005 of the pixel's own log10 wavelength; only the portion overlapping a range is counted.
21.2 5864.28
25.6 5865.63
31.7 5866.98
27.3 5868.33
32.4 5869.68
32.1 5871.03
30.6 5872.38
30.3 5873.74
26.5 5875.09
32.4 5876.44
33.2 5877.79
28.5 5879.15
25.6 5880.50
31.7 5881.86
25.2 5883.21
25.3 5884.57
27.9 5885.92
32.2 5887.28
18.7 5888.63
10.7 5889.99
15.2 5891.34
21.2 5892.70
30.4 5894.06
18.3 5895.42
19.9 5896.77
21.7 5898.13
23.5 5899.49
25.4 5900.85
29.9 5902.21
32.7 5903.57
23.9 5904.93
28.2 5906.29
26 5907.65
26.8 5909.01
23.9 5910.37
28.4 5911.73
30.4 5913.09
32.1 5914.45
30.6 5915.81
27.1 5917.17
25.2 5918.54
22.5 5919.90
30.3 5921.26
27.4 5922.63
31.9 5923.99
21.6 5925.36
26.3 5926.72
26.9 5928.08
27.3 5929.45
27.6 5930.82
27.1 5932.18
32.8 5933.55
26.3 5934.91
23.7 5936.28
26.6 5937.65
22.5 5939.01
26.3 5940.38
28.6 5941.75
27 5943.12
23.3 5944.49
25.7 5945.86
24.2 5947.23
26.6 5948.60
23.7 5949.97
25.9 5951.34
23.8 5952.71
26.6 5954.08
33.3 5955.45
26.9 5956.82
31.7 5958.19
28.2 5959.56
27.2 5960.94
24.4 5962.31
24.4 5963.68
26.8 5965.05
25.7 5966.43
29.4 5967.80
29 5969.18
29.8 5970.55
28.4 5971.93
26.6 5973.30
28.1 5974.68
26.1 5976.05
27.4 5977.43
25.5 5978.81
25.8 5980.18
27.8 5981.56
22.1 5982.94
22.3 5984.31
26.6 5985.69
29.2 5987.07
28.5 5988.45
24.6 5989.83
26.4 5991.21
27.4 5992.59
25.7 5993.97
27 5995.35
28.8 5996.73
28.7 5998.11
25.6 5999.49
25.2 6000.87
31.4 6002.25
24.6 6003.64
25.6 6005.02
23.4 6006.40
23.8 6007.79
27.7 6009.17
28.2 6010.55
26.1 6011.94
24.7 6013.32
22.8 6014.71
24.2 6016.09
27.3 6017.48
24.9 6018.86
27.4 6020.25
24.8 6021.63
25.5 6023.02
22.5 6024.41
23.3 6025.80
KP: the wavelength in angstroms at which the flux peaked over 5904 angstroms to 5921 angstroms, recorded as 5914.45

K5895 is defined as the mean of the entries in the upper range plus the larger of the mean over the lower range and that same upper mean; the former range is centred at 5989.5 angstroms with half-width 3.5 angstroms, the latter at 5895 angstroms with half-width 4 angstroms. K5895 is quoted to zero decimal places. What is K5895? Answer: 54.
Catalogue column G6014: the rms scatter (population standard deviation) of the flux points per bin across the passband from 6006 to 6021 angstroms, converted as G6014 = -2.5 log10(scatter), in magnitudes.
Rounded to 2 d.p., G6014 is -0.65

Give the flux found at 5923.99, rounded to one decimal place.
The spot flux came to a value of 31.9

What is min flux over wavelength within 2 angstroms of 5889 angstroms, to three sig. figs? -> 10.7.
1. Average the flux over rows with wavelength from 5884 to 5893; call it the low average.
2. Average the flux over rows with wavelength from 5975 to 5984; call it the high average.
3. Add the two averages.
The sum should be 47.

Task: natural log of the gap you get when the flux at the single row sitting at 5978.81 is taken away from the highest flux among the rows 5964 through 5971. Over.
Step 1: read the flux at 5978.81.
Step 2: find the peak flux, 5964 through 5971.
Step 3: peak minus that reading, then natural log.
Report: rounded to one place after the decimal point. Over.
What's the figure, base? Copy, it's 1.5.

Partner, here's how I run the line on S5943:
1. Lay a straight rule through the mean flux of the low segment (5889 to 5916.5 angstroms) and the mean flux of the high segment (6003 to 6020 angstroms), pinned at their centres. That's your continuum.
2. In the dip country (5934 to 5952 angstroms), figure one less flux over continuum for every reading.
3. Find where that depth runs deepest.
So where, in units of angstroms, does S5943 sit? 5939.01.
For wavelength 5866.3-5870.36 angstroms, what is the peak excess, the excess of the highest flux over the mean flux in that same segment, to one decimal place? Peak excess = 1.9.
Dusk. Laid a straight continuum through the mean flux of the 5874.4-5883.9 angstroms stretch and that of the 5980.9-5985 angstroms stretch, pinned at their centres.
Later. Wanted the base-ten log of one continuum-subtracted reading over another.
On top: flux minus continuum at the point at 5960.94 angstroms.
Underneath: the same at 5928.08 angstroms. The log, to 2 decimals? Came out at 0.98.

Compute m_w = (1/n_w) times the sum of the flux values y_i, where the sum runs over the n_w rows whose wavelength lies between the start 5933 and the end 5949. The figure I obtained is 26.1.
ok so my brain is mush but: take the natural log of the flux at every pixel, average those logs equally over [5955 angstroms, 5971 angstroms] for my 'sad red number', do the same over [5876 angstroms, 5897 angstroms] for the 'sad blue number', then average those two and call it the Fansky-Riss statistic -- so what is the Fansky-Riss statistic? 3.25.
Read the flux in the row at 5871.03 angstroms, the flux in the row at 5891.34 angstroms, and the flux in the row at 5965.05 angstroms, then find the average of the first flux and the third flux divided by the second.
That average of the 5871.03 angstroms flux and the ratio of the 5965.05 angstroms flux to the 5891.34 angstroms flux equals 16.9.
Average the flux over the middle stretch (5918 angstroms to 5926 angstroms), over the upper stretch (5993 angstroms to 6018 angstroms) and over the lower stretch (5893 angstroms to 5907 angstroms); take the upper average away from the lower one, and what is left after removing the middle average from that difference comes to -27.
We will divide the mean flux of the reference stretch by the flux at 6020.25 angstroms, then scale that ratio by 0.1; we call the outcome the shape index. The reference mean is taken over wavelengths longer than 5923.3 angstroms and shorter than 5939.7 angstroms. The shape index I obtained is 0.098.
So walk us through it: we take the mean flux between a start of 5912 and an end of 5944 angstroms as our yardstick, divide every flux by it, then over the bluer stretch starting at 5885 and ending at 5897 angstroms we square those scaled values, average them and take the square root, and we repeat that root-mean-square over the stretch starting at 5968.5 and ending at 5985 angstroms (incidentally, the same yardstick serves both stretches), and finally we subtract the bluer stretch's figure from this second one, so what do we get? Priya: 0.15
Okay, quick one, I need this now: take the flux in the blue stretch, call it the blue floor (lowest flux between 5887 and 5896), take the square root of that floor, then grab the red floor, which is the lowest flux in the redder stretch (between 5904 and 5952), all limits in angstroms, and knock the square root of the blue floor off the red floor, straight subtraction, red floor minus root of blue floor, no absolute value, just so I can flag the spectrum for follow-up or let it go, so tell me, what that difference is 18.3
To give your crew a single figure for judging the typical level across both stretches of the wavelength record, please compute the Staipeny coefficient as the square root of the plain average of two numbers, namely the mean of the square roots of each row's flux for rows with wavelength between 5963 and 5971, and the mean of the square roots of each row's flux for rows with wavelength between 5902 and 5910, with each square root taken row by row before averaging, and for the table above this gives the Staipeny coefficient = 2.29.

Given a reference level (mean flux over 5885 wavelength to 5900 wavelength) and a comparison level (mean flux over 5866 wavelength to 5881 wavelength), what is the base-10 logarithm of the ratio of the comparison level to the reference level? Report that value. 0.14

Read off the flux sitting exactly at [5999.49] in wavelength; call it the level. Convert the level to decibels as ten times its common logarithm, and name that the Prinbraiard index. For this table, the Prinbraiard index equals 14.1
